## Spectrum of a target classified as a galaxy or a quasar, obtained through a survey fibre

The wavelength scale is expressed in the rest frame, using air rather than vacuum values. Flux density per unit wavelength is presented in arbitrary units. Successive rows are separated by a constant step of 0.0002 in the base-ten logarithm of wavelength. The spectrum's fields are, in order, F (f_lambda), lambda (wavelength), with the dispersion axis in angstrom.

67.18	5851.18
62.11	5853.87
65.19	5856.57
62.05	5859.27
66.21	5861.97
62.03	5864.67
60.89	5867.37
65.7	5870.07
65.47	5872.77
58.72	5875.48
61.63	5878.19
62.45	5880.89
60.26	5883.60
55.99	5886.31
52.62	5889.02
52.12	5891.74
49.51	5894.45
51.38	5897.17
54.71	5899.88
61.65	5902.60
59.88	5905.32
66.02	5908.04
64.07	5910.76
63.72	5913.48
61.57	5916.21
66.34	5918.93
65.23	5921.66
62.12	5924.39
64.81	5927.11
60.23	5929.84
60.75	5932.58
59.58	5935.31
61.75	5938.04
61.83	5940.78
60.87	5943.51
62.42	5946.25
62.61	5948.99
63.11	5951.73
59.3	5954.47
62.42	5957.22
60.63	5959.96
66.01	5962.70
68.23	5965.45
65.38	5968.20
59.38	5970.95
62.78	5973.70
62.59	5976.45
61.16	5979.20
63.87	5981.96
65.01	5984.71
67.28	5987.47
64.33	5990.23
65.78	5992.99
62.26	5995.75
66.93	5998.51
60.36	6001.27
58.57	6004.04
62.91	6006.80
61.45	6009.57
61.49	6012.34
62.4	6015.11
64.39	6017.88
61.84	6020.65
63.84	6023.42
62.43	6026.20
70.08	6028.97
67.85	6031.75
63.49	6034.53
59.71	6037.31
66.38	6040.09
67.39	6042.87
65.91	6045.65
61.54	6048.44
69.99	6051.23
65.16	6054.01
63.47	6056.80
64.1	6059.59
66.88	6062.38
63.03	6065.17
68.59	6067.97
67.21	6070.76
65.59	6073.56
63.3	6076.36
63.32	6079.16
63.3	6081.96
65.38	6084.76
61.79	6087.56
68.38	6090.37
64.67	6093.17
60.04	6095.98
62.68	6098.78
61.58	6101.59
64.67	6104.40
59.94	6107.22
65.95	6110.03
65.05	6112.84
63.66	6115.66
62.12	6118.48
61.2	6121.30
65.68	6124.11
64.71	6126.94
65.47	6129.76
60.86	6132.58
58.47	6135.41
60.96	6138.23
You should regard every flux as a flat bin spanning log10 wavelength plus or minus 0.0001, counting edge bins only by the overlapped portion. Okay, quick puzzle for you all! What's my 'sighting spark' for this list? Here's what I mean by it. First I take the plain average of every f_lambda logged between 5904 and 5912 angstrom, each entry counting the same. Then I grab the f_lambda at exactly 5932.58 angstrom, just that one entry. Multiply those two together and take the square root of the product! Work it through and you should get 62.0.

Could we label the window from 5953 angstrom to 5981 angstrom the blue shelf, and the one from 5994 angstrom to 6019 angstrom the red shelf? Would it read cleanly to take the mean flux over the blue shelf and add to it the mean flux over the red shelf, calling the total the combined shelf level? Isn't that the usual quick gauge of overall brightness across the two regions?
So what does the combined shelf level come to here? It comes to 125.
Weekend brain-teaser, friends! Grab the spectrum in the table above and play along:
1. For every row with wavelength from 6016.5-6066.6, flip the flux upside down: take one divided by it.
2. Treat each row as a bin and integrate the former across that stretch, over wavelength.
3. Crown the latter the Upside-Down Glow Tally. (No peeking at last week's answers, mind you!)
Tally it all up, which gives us 0.774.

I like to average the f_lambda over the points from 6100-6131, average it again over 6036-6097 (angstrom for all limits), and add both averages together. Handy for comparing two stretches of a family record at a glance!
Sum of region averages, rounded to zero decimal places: 128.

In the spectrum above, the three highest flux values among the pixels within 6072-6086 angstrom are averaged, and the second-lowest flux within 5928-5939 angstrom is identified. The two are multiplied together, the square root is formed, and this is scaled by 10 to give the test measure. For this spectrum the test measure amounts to 625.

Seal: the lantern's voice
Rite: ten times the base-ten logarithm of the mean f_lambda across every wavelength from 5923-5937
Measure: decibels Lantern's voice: 17.9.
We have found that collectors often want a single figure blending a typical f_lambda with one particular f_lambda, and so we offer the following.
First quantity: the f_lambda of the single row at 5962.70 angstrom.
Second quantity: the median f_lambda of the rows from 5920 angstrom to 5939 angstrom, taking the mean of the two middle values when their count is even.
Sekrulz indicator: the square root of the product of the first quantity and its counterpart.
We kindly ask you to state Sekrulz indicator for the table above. 63.8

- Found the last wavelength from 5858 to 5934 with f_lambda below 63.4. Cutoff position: 5932.58 angstrom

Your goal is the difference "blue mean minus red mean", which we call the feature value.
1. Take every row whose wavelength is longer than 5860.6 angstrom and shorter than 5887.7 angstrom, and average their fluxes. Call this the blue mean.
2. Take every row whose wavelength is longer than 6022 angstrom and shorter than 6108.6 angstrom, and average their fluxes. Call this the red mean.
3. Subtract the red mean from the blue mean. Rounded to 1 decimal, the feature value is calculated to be -2.6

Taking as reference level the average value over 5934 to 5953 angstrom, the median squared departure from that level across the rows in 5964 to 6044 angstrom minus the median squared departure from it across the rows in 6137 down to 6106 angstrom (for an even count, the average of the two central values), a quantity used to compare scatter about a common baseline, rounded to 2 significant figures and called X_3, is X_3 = -4.3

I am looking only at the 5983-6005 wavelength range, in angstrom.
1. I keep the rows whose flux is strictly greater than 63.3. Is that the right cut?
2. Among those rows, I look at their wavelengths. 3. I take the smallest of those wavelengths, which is 5984.71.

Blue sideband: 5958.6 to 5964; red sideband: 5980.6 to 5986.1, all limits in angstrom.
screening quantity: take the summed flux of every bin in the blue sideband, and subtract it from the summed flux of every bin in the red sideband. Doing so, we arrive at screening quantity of 2.2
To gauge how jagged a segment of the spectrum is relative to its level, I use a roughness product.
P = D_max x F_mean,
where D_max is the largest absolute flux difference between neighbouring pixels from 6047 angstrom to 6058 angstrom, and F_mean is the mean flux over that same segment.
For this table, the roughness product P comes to 550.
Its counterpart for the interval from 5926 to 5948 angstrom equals 282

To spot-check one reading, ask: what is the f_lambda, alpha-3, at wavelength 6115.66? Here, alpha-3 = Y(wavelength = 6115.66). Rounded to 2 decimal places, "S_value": 63.66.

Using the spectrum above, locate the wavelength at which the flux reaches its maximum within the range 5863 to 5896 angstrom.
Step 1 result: 5870.07 angstrom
